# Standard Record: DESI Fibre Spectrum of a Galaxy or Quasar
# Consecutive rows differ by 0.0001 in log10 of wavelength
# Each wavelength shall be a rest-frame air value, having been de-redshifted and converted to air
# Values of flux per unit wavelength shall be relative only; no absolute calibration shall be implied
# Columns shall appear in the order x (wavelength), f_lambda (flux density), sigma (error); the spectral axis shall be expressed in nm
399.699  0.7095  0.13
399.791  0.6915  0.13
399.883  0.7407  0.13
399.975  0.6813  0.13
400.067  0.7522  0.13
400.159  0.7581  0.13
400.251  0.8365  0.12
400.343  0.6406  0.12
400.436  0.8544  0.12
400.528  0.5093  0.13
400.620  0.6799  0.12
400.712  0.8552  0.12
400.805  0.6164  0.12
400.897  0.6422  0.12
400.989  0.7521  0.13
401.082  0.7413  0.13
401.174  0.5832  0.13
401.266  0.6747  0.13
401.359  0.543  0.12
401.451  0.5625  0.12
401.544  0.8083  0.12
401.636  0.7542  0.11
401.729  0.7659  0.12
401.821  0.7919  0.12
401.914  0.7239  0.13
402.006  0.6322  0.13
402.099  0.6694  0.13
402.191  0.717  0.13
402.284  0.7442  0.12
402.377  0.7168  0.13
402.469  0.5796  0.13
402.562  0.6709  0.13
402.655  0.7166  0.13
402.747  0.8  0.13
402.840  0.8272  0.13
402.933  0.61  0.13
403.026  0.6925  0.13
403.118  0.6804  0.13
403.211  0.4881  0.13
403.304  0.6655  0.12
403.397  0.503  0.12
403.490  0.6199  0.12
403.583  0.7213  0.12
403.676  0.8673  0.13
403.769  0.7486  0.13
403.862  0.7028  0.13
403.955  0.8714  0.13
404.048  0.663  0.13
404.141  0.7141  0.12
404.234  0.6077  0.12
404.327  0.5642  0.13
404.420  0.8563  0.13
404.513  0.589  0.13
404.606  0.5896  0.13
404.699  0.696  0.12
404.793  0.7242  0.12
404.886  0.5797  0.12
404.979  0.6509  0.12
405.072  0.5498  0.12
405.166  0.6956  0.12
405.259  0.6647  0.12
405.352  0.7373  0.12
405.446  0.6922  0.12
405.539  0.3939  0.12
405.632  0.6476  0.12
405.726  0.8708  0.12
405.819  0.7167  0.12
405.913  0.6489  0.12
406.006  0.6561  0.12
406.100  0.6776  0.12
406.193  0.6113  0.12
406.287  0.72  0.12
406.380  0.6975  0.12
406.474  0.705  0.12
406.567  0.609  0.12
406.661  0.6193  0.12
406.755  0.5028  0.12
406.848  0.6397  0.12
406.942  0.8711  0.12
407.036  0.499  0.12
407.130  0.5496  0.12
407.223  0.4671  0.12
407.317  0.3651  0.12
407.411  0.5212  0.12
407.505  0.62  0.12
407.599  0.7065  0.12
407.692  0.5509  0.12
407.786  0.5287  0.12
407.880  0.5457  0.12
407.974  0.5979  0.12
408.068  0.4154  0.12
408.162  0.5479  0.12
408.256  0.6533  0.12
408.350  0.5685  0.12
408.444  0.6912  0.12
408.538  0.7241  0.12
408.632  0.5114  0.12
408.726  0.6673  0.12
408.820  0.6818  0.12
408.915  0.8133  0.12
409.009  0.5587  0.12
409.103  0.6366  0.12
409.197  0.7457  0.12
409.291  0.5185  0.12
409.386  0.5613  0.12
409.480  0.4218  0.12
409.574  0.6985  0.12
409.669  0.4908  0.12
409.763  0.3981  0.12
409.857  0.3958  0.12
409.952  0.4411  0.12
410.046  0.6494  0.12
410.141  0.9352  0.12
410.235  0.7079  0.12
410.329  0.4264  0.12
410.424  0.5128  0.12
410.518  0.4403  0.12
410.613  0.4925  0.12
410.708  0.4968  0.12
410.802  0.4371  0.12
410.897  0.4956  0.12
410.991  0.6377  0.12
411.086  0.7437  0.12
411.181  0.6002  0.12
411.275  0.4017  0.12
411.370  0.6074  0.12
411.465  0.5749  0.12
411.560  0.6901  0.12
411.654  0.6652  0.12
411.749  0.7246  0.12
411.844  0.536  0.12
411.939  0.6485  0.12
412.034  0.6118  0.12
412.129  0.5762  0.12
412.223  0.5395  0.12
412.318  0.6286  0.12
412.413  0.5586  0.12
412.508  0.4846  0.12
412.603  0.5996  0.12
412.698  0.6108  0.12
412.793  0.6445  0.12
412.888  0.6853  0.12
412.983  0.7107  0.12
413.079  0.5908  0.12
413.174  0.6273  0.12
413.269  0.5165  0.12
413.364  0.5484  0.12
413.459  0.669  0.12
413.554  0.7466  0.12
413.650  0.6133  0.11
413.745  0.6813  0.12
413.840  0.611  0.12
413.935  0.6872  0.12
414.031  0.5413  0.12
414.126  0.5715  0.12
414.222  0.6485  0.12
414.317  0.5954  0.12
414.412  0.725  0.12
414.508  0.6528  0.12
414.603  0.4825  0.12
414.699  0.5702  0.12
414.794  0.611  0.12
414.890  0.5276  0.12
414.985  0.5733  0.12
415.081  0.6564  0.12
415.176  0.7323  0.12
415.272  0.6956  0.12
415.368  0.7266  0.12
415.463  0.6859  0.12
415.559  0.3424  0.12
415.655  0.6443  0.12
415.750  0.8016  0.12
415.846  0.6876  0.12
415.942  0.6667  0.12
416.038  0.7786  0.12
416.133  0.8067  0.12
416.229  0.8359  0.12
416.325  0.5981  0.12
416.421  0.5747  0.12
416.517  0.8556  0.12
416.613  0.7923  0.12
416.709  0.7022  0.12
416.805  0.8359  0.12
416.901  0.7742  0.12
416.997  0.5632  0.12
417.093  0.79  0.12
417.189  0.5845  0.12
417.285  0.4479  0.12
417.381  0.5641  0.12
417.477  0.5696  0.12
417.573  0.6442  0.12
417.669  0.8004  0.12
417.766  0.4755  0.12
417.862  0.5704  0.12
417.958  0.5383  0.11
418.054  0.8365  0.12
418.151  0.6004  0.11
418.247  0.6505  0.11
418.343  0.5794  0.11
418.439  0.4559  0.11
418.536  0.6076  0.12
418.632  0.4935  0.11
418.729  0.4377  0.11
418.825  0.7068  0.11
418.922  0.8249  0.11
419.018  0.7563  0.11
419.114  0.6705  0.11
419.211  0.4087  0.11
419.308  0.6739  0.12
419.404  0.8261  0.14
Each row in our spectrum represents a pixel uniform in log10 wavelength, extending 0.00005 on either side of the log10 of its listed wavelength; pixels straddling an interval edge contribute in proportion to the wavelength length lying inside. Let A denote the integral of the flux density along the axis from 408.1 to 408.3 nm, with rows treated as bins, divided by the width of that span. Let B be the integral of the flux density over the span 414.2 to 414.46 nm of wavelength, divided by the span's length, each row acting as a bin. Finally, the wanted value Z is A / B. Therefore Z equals 0.89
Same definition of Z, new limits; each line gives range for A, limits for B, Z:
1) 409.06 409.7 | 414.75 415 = 1.02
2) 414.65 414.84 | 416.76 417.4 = 0.90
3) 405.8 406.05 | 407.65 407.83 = 1.24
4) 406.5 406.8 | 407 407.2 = 1.13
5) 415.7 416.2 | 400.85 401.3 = 1.11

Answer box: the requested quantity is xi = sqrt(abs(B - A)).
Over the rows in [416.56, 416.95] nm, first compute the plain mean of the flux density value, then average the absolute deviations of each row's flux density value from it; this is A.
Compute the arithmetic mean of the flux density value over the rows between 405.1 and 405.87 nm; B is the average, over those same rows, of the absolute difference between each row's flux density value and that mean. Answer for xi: 0.209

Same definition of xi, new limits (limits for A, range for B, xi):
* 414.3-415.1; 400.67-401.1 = 0.137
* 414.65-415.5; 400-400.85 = 0.187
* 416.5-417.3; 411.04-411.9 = 0.190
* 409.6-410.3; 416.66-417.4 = 0.212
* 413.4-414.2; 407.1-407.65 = 0.177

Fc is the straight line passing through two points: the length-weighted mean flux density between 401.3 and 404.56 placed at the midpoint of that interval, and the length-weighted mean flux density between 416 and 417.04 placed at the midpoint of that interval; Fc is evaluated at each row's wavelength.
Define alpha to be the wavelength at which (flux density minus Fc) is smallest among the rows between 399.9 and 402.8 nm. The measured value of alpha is 400.528 nm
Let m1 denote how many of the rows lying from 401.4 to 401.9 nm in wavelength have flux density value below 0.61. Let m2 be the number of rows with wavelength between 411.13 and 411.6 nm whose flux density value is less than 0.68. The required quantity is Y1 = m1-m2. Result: -3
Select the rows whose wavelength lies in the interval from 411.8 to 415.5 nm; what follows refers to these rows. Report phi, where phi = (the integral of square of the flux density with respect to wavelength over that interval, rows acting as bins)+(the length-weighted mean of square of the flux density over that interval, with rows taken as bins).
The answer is 1.8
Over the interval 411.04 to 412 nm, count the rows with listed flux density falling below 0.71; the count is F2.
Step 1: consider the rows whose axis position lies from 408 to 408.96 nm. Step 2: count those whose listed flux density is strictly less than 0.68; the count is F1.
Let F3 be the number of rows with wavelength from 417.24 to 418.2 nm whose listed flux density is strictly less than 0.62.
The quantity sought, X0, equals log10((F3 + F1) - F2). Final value 0.70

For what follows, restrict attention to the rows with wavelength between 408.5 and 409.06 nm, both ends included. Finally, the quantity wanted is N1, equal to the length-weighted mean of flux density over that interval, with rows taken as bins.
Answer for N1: 0.66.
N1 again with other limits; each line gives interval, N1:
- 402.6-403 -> 0.73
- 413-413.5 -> 0.60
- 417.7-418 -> 0.54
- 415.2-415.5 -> 0.71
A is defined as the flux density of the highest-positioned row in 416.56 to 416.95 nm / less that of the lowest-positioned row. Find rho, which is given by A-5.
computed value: -5.02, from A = -0.018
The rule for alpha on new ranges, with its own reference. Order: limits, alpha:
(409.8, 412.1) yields 409.857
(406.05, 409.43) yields 407.317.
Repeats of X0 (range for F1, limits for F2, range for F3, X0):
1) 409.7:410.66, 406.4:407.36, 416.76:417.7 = 0.60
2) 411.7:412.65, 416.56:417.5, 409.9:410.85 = 1.00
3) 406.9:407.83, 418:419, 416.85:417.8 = 0.78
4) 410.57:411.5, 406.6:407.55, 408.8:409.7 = 0.70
